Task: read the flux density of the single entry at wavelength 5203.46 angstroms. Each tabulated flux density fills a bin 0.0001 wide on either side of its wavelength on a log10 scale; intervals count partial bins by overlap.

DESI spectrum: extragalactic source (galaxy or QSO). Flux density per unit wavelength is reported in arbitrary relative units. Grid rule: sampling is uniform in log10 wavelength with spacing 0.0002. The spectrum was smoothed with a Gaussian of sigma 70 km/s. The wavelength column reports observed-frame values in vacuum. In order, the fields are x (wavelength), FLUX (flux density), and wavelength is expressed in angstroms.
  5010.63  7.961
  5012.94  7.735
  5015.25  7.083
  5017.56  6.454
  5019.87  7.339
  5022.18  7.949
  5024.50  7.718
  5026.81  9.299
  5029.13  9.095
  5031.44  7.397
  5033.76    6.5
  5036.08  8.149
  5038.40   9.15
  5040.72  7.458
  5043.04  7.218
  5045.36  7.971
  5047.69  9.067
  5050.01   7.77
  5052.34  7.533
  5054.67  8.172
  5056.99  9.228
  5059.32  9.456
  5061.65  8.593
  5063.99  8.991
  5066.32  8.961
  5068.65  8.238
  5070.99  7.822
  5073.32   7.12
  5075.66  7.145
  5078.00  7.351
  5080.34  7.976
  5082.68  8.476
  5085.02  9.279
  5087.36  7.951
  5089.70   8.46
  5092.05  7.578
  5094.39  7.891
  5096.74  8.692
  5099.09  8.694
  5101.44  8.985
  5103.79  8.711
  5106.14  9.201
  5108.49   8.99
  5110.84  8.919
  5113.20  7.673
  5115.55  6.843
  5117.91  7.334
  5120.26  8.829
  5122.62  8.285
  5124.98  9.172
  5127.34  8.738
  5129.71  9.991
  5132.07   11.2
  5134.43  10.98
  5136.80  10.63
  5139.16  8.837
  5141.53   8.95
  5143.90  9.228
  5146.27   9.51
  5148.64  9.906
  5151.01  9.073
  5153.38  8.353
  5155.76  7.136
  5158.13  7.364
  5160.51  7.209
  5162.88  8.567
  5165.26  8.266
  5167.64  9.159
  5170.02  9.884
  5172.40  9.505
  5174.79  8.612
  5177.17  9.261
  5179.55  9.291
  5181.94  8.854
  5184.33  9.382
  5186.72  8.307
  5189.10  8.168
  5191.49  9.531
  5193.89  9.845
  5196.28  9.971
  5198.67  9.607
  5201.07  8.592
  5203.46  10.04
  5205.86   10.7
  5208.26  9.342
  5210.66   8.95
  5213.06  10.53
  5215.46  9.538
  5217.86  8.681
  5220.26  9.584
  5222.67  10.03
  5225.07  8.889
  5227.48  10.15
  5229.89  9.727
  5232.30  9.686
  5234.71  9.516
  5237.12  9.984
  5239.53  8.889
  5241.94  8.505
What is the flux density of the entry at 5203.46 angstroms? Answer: 10.04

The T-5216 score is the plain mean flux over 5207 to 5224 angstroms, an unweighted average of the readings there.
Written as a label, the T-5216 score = 9.5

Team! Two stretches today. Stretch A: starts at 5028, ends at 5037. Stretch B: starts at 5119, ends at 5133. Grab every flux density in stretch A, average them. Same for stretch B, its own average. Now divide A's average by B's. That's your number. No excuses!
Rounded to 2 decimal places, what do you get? 0.83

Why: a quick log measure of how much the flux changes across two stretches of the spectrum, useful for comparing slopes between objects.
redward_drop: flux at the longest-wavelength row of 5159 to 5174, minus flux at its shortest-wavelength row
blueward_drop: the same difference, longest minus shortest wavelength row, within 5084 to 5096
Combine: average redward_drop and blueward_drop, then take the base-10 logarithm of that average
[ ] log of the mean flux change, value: -0.34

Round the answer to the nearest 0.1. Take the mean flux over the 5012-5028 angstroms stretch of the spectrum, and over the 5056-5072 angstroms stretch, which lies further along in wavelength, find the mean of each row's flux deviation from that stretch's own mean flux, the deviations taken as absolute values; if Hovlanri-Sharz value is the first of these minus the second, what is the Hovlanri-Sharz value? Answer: 7.2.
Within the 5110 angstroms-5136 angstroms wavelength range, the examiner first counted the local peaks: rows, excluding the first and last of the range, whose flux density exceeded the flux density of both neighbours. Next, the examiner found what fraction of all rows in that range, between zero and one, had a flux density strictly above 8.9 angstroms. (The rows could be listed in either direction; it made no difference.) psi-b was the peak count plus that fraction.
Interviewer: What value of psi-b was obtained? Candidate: 3.5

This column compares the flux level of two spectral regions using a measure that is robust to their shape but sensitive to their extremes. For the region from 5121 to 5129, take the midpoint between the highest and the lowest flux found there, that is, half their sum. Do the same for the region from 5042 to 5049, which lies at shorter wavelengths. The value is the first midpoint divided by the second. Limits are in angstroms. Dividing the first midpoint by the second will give 1.07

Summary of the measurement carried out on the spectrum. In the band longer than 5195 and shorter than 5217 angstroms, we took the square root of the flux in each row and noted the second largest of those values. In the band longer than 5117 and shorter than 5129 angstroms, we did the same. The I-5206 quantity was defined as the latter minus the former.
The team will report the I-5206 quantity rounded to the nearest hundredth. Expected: -0.27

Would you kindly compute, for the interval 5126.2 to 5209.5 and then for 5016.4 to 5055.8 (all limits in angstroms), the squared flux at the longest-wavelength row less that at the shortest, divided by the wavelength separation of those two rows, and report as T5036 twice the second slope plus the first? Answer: 1.5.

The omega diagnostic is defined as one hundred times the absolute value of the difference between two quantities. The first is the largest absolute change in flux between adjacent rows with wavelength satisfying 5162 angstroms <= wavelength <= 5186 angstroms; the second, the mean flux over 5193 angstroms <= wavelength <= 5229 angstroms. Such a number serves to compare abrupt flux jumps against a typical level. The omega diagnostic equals 874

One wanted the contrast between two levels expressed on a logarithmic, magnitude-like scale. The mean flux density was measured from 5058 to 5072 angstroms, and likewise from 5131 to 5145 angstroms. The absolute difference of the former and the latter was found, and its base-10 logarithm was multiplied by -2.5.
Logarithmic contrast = -0.3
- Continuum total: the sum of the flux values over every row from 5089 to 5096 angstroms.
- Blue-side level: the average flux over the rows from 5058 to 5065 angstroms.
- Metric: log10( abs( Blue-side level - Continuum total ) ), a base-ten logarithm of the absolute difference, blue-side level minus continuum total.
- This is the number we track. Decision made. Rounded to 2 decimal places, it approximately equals 1.17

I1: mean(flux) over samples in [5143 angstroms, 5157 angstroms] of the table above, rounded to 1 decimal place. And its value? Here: 8.9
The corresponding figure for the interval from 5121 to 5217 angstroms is 9.2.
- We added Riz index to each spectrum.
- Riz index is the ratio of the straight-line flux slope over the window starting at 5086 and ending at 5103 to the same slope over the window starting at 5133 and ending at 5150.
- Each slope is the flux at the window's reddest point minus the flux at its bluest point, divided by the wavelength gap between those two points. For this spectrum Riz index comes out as -1.0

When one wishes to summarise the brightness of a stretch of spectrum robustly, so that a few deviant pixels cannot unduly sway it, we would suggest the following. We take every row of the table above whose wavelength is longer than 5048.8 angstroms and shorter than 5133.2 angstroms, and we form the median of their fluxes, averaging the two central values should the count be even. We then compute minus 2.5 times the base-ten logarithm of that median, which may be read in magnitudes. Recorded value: -2.33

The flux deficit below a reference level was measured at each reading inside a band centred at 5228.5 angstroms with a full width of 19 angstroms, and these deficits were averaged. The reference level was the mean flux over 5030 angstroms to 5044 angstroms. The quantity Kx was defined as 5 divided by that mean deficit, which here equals -2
